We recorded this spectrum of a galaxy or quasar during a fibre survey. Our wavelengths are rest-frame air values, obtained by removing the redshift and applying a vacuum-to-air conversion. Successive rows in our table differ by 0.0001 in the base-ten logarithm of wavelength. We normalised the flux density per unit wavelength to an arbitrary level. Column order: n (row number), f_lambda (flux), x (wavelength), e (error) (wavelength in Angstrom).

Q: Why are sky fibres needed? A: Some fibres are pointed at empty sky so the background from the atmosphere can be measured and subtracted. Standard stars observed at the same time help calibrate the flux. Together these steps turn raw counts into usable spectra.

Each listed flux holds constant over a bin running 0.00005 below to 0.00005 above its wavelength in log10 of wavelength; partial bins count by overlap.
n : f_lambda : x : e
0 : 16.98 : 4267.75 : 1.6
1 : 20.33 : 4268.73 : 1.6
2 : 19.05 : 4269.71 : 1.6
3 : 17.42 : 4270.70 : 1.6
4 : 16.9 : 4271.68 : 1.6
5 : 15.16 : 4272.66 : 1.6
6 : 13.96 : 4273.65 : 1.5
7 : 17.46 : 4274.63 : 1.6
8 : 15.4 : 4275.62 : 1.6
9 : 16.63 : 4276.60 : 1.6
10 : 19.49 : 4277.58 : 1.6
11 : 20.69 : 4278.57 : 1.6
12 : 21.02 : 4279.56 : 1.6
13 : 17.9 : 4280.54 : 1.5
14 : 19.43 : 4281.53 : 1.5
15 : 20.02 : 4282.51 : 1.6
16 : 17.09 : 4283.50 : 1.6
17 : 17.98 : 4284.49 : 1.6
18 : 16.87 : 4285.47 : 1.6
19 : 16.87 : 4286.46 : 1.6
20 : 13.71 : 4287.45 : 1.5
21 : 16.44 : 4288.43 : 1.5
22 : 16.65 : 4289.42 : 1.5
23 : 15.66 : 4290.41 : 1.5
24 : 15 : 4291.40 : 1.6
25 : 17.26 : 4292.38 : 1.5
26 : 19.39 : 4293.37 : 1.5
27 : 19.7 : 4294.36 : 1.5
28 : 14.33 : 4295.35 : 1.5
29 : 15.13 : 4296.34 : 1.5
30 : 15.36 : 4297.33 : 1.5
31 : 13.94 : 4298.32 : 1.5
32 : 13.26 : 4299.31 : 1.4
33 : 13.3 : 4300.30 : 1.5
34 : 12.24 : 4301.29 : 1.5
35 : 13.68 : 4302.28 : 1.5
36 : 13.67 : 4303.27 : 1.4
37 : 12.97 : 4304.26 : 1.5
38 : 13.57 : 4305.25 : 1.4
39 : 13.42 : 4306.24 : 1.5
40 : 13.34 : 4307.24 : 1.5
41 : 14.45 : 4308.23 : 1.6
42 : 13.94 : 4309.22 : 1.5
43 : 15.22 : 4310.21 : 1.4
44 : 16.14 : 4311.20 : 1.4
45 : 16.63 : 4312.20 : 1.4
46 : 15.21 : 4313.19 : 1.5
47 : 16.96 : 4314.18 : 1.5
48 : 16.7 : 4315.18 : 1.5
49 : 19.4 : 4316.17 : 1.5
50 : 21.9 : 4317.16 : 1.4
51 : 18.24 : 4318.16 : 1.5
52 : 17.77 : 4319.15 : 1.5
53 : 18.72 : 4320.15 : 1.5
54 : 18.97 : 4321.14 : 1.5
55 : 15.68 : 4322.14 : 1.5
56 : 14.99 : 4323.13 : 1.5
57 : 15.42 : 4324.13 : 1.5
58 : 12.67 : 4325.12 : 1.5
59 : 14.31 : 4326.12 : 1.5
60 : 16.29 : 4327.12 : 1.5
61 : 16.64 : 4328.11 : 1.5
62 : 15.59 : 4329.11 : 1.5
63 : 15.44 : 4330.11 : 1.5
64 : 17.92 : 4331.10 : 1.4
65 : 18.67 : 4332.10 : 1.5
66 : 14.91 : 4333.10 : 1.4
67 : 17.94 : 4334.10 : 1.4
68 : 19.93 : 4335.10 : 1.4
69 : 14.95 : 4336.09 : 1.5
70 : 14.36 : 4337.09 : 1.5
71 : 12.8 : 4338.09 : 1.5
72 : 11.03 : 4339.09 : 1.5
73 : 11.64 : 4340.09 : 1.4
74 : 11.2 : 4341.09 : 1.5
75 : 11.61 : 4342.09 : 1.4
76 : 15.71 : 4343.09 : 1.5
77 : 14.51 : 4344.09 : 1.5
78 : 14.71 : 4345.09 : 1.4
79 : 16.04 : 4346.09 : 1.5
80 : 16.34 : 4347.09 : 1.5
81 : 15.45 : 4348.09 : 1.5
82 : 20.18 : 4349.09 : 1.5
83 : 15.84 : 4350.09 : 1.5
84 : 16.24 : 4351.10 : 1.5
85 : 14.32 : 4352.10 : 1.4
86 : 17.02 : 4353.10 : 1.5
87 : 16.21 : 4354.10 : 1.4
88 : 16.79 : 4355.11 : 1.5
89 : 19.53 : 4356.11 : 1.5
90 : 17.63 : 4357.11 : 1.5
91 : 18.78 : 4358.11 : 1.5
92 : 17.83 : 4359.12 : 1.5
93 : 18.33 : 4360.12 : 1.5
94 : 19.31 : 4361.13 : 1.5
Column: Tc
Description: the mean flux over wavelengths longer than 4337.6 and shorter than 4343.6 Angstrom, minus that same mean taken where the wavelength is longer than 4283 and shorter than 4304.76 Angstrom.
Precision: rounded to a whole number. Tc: -3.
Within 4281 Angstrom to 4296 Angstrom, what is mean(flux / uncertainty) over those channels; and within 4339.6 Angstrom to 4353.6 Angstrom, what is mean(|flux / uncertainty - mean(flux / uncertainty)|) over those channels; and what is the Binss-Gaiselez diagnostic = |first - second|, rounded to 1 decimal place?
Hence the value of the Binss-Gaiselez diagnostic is 10.1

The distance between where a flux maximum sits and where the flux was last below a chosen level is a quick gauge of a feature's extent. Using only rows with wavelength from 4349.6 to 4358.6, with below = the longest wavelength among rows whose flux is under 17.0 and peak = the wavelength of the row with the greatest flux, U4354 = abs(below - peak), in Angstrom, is 1.0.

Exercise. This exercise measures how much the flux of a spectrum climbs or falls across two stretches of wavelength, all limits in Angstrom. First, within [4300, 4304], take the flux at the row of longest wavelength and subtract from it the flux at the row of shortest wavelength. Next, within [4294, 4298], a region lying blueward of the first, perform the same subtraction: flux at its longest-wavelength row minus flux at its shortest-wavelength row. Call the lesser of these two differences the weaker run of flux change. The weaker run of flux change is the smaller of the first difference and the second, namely -4.34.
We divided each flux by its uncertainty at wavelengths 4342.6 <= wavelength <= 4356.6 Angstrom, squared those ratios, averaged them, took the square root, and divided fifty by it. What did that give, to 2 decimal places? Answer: 4.50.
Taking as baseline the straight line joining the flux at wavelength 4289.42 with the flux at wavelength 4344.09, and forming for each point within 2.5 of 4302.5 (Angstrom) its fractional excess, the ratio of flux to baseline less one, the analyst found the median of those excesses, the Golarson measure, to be -0.18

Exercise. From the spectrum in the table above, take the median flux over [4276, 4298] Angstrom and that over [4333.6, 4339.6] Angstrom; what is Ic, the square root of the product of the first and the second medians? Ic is 15.8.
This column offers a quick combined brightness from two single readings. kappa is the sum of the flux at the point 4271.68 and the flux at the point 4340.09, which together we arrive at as 28.5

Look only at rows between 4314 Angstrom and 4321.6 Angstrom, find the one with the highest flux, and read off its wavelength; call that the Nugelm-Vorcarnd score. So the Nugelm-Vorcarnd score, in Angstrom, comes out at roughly 4317.16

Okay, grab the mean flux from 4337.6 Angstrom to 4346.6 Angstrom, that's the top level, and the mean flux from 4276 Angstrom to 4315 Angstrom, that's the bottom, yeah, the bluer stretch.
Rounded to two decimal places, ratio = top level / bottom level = 0.83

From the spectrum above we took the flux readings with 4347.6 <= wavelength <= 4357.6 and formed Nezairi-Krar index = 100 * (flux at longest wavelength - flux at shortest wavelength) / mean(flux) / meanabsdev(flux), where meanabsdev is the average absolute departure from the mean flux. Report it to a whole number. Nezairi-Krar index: 10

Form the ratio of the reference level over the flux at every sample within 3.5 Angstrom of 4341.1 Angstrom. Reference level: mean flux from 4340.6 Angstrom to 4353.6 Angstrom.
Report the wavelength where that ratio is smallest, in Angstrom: 4343.09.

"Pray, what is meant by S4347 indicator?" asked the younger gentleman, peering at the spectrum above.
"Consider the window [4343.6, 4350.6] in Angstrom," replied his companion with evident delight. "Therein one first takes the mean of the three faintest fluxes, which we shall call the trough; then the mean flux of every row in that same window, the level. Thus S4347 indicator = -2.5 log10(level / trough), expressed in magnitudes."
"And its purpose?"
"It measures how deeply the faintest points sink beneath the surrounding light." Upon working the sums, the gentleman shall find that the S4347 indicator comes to -0.088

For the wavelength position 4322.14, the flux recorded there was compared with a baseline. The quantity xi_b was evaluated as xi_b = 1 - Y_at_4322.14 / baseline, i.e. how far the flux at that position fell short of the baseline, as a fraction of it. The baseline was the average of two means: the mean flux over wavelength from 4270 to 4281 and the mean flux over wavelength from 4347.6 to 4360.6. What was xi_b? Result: 0.10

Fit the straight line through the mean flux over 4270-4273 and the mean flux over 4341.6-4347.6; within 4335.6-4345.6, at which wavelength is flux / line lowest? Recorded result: 4339.09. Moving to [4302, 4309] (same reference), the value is 4304.26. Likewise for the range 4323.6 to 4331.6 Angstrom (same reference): 4325.12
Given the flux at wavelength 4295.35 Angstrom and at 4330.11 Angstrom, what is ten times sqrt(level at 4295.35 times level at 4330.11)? 149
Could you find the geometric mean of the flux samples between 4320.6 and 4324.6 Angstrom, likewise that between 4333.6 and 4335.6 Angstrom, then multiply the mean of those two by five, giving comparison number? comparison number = 88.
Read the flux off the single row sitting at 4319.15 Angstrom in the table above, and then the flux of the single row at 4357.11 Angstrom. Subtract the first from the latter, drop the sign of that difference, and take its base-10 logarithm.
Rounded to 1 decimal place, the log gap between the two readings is -0.9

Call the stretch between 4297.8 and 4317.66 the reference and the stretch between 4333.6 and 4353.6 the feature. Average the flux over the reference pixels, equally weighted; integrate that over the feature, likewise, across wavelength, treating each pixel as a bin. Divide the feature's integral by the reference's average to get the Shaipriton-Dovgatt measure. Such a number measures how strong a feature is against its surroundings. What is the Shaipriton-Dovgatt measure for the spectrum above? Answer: 20.1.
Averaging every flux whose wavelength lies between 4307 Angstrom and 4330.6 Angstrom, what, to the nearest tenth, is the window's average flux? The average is 16.3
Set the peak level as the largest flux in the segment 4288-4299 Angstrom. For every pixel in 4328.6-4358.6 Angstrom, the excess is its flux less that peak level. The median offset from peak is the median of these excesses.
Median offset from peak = -3.9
